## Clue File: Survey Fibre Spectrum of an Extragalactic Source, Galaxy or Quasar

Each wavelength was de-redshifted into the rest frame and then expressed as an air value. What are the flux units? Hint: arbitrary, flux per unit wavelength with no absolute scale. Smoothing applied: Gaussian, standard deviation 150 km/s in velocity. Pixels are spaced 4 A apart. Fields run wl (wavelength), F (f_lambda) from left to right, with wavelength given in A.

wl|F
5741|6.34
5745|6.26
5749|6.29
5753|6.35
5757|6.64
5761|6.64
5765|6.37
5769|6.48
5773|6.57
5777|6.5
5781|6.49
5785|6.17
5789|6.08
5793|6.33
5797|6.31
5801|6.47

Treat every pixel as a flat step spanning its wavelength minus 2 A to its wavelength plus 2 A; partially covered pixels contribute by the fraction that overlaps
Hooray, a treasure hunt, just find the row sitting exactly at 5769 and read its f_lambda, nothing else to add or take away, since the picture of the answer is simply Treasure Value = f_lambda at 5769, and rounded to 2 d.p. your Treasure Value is 6.48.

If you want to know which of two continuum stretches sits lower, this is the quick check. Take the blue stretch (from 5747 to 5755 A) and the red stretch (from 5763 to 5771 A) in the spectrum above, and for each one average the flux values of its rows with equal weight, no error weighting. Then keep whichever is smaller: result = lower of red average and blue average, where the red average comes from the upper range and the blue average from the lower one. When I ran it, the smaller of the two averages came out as 6.32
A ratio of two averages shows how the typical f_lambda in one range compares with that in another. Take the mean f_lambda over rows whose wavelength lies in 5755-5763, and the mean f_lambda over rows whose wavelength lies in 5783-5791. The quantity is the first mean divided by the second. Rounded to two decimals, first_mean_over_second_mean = 1.08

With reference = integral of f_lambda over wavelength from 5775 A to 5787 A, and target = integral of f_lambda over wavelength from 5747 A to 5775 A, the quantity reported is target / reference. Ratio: 2.4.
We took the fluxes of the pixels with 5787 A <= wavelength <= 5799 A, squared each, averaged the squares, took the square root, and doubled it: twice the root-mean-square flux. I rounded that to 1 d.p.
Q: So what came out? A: 12.5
